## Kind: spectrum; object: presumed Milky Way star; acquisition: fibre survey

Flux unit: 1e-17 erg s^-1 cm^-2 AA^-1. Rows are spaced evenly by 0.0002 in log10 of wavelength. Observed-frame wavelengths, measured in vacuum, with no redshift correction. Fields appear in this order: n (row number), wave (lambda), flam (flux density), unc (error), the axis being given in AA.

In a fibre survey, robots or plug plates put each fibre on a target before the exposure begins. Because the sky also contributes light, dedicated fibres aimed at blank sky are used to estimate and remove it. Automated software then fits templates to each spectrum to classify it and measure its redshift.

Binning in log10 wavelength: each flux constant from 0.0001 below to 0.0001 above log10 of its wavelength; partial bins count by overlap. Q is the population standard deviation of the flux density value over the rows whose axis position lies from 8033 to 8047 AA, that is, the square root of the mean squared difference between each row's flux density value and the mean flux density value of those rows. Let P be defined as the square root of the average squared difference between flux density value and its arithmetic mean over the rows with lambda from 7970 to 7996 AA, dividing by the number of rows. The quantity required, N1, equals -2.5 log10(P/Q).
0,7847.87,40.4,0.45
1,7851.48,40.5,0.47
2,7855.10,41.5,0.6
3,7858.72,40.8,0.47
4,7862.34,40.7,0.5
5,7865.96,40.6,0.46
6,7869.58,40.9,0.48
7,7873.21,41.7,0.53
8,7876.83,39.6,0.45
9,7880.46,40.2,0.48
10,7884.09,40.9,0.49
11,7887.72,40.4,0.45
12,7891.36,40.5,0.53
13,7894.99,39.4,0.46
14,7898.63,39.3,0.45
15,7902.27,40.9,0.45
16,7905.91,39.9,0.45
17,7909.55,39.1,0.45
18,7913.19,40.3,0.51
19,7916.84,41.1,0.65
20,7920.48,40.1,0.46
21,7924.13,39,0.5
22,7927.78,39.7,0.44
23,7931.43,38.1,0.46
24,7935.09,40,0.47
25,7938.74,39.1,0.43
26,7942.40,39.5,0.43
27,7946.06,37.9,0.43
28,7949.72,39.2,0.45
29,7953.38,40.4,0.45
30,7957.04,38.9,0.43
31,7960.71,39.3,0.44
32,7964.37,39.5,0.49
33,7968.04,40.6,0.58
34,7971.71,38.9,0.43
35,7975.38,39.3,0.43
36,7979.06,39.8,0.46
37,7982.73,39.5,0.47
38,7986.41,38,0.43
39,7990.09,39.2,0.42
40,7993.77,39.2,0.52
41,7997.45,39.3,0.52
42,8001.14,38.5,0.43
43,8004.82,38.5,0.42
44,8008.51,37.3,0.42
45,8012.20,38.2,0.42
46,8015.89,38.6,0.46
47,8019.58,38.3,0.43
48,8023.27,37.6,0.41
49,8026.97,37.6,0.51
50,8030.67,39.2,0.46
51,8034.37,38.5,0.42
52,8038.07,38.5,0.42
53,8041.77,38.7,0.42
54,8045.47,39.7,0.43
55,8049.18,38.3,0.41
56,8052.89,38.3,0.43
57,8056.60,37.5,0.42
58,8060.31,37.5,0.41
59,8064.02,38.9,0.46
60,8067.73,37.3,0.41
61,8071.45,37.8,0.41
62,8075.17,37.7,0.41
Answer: -0.1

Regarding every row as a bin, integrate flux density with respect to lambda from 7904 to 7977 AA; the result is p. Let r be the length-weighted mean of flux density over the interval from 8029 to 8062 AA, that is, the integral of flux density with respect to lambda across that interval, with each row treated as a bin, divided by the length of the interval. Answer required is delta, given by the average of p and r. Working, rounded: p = 2884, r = 38.5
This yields 1461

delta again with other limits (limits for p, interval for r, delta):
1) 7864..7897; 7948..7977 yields 687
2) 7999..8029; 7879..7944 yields 591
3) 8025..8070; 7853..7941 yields 882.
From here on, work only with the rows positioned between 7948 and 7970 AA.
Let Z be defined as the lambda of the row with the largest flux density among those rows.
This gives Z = 7968.04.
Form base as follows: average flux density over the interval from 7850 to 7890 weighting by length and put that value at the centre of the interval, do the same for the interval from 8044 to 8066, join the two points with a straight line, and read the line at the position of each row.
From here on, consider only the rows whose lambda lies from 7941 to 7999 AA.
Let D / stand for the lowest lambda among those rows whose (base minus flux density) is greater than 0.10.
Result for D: 7942.40 AA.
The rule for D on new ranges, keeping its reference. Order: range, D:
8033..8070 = 8034.37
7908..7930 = 7909.55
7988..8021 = 8001.14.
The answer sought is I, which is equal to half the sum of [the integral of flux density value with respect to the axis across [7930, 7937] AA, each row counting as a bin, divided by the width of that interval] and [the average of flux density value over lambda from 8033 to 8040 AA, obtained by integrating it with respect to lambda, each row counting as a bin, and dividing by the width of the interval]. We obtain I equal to 38.8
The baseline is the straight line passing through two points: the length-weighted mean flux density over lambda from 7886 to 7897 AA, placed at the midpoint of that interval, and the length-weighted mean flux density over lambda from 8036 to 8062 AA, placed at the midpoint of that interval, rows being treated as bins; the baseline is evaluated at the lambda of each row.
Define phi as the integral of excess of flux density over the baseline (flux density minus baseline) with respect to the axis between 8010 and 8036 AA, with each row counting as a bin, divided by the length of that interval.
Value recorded -0.4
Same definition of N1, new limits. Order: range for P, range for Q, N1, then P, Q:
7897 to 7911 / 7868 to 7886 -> 0.0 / 0.70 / 0.71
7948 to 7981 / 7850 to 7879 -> 0.0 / 0.58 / 0.60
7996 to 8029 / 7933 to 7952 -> 0.2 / 0.59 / 0.69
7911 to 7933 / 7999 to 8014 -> -0.7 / 0.96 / 0.49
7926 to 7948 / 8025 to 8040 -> -0.4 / 0.79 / 0.57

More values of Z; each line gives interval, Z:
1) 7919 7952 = 7920.48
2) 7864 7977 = 7873.21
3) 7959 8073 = 7968.04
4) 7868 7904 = 7873.21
